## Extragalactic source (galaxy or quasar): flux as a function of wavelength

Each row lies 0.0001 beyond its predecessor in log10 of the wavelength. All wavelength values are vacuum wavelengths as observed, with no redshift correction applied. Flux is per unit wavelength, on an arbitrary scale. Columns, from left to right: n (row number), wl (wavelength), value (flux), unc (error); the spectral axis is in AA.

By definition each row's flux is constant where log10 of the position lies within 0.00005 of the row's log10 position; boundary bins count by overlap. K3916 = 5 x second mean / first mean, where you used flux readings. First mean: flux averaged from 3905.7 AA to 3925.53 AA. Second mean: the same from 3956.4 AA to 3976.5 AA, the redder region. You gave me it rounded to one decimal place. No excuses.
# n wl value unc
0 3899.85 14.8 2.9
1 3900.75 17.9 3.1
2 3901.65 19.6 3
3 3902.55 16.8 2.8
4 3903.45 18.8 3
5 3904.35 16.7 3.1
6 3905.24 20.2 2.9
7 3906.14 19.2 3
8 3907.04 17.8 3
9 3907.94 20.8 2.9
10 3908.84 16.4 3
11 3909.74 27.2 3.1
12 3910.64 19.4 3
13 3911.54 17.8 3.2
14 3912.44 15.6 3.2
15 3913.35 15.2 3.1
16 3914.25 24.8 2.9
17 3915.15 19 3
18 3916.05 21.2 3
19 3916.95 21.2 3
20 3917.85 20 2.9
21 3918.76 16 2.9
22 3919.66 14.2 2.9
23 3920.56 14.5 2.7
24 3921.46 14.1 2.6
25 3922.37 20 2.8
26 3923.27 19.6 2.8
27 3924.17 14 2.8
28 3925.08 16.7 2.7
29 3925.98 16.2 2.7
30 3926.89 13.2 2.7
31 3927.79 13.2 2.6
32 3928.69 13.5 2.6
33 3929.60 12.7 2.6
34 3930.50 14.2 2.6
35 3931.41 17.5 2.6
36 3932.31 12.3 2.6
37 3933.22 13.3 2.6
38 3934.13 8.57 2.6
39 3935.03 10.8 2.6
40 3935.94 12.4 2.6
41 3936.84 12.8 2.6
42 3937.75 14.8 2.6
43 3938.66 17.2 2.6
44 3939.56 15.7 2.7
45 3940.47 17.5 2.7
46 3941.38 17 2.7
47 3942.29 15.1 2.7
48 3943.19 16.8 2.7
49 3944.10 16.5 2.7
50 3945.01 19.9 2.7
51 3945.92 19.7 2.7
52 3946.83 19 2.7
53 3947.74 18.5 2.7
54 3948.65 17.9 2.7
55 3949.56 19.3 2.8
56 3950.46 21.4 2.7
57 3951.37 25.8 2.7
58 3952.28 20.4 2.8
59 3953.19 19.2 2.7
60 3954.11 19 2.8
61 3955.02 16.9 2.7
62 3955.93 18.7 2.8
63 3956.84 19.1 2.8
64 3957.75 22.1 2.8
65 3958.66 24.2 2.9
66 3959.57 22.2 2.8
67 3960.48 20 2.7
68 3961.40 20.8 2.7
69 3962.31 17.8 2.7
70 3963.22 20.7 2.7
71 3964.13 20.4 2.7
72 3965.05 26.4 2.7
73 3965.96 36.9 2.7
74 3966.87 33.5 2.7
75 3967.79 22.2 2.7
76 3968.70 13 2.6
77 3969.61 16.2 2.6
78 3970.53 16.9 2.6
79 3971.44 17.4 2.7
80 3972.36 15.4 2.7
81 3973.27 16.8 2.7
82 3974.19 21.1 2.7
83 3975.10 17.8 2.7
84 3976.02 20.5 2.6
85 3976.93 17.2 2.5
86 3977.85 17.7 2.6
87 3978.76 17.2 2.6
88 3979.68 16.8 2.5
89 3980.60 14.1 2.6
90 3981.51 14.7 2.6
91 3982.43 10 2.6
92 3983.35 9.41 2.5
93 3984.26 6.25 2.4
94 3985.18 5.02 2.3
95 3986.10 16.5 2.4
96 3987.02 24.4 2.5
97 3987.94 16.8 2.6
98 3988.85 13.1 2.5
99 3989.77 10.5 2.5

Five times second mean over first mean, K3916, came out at 5.7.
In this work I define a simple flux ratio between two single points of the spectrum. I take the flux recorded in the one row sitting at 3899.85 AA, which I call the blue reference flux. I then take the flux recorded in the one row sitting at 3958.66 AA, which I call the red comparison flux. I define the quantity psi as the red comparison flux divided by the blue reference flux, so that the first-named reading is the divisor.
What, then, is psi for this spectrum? 1.64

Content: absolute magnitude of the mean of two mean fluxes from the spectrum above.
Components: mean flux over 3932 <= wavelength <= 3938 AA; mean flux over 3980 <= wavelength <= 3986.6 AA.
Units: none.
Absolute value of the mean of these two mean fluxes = 11.5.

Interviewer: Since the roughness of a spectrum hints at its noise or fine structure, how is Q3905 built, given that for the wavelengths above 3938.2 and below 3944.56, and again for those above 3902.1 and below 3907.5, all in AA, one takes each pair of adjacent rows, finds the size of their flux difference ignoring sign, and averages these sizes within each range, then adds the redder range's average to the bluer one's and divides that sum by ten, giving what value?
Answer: 0.33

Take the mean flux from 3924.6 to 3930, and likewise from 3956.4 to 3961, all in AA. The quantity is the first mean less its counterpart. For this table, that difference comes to -7.3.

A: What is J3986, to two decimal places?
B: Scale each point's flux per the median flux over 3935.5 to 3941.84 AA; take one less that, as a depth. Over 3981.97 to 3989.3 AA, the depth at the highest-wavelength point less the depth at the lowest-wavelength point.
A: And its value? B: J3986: -0.20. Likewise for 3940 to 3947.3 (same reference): -0.10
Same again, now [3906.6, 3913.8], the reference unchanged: 0.17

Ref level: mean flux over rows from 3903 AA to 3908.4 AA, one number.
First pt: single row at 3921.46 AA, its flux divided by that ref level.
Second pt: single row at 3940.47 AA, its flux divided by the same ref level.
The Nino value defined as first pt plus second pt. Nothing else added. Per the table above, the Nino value 1.67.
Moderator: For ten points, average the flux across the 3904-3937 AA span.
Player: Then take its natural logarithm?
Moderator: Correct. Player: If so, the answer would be 2.81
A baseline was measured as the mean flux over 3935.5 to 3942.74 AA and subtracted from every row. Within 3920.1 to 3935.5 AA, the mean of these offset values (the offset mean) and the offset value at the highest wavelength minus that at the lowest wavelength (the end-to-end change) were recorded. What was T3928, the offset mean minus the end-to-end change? 3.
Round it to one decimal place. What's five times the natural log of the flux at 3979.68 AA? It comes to 14.1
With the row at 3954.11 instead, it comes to 14.7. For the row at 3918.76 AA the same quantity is 13.9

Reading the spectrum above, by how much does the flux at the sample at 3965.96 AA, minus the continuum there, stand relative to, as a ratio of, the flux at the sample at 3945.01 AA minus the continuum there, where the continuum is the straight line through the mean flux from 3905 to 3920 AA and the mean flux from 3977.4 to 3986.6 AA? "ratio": 6.1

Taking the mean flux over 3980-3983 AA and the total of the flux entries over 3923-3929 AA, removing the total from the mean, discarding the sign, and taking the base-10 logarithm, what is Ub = 2.0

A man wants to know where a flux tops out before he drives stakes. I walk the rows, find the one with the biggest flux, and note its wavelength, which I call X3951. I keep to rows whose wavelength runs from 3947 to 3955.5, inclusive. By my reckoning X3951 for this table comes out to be 3951.37 AA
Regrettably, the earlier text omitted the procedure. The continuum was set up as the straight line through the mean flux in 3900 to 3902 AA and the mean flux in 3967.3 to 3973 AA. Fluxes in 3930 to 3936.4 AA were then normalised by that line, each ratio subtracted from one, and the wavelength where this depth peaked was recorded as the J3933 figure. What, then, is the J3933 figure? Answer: 3934.13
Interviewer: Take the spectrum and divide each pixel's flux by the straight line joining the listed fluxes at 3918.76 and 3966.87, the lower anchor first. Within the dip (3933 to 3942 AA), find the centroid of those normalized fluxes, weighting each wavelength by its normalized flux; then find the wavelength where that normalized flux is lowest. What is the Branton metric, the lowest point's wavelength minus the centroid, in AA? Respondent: -3.5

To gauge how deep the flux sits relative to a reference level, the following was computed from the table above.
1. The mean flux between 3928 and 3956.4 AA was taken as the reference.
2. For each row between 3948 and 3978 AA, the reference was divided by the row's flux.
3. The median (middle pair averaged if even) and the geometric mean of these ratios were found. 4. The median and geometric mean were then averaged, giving 0.84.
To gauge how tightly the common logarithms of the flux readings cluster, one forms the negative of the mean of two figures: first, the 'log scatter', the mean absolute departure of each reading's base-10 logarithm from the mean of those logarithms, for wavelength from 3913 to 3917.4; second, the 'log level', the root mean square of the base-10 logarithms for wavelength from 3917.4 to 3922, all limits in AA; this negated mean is -0.63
